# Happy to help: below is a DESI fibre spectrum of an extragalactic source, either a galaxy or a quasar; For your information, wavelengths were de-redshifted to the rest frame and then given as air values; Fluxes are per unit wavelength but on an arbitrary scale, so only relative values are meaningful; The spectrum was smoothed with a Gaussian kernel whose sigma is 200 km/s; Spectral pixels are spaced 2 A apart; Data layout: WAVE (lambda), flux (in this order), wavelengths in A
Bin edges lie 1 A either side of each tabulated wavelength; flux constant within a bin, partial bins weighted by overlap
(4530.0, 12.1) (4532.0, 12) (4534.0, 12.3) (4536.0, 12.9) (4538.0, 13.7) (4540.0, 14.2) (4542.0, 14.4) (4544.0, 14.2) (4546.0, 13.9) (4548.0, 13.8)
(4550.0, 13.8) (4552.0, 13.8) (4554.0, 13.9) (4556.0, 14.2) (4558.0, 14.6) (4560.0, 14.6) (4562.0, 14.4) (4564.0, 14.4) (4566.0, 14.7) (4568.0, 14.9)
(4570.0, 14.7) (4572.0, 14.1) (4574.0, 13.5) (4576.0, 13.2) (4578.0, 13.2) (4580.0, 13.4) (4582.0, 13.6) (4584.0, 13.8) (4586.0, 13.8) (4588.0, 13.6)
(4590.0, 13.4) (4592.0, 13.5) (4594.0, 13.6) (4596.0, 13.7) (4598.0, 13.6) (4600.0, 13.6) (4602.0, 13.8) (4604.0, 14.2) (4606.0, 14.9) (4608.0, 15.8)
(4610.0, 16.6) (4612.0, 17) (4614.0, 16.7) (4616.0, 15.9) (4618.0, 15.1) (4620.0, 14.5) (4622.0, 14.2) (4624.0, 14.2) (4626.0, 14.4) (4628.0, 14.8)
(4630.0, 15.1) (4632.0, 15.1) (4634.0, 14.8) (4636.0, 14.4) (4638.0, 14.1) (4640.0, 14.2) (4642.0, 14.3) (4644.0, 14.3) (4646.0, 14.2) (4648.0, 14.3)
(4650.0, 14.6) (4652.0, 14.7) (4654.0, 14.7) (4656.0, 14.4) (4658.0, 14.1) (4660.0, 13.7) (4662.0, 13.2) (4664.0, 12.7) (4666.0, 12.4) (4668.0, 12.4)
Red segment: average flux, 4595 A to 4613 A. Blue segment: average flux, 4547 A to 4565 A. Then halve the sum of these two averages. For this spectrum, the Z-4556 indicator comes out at 14.5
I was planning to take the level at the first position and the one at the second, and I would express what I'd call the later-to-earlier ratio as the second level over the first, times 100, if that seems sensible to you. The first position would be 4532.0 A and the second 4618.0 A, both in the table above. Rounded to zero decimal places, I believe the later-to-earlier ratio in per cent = 126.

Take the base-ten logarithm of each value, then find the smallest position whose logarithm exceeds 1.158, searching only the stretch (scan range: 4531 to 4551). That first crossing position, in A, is 4542.0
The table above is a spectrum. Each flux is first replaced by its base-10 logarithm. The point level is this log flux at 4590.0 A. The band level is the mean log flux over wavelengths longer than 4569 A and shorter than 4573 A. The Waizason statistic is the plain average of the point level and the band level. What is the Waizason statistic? 1.143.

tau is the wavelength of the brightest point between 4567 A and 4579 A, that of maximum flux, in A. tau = 4568.0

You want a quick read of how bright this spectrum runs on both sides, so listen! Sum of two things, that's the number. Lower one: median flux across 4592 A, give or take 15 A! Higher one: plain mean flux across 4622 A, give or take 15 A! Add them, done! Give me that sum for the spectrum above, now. 28.8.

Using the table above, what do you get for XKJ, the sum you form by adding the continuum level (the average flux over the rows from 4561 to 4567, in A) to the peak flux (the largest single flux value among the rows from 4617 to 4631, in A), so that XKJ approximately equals 29.6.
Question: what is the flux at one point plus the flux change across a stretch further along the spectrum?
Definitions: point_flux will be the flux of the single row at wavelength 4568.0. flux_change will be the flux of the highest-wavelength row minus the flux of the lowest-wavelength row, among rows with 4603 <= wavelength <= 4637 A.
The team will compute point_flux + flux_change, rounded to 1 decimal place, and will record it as 15.1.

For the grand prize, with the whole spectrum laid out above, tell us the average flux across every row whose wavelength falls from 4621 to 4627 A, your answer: 14.3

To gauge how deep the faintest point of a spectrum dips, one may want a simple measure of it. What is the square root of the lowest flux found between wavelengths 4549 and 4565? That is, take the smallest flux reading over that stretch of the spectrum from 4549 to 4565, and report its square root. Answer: 3.71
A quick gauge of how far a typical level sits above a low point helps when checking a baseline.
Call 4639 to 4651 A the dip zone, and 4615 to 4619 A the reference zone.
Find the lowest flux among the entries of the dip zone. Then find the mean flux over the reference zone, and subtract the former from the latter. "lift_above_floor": 1.3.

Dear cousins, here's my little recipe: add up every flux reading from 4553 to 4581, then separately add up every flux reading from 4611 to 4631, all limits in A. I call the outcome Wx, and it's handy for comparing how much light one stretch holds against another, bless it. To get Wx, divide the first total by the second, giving 1.3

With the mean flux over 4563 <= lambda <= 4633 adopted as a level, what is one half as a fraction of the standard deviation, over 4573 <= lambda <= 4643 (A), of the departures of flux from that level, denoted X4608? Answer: 0.5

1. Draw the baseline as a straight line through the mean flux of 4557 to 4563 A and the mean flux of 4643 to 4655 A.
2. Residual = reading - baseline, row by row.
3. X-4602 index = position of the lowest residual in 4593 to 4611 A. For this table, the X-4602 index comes 4594.0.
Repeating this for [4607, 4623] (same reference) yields 4622.0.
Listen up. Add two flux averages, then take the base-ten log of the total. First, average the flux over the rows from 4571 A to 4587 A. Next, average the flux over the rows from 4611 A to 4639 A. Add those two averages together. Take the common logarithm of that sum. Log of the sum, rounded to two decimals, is 1.46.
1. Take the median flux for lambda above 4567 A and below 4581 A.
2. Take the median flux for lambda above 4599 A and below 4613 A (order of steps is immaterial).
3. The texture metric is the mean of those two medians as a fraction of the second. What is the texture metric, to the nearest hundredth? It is 0.95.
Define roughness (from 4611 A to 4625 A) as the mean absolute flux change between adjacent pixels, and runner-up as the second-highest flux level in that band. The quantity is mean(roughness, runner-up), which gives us 8.58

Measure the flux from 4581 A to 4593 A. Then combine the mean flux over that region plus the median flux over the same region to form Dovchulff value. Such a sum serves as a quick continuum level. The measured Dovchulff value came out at 27.2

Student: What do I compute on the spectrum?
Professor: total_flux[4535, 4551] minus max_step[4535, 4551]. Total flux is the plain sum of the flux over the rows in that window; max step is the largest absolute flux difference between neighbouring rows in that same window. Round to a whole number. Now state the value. 110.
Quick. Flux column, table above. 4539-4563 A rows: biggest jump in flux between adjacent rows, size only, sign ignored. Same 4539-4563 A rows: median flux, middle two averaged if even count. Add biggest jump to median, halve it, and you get 7.3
